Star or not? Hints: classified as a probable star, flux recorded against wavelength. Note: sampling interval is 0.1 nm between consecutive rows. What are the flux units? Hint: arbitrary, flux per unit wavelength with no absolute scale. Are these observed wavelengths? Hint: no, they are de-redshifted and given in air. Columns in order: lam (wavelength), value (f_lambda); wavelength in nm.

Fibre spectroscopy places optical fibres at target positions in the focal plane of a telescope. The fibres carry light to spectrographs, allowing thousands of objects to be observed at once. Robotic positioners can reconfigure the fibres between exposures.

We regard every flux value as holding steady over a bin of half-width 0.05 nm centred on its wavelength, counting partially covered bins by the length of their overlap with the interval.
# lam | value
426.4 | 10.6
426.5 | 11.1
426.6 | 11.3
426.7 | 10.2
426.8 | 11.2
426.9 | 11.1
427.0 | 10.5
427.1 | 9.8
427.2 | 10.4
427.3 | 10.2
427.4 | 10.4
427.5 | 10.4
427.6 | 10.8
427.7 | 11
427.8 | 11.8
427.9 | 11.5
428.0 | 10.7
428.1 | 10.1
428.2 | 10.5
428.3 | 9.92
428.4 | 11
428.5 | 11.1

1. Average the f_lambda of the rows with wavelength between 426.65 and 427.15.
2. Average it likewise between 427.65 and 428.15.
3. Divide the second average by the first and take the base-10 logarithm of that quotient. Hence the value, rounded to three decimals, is 0.019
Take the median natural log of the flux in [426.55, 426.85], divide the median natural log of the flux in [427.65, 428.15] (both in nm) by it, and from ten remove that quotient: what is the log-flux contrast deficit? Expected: 9.01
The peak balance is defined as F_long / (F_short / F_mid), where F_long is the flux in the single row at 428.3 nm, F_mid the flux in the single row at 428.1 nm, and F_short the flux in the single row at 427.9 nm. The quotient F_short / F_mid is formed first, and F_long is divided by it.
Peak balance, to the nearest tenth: 8.7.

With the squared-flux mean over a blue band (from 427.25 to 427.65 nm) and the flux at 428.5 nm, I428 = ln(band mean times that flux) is 7.10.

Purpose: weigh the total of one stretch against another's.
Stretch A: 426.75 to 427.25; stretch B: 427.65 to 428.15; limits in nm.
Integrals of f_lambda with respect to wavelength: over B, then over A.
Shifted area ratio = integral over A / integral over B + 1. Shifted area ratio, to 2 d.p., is 1.96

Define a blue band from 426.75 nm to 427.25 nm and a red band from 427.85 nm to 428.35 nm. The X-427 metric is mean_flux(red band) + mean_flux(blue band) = 21.1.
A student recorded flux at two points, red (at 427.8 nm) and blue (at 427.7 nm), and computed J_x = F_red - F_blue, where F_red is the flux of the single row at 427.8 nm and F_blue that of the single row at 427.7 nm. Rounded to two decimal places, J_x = 0.80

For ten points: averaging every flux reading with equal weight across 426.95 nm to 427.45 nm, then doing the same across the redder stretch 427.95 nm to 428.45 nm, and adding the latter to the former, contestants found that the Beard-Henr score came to 20.7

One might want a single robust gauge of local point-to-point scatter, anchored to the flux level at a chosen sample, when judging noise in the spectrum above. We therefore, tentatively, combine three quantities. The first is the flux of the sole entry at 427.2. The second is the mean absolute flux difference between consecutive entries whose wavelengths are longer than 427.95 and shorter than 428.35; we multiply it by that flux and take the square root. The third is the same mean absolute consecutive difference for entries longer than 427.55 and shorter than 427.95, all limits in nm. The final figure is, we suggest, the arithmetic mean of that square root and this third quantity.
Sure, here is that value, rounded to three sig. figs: 1.39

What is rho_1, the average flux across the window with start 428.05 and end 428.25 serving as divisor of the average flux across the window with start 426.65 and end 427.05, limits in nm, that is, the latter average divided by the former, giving 1.04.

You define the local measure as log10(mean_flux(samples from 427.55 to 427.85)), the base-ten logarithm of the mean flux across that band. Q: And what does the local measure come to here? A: 1.05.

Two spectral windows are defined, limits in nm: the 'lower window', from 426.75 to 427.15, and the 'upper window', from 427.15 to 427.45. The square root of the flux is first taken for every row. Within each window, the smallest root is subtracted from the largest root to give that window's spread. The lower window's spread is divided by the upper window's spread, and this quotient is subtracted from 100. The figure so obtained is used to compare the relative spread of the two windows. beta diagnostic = 93.1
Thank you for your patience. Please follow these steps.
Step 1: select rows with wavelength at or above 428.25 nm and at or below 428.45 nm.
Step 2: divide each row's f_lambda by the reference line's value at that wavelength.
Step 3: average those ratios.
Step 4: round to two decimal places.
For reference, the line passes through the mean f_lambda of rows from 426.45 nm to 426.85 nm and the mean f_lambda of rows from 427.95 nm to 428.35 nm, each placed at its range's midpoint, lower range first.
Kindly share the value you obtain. 1.02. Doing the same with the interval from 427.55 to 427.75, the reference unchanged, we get 1.04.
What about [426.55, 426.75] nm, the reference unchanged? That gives 0.98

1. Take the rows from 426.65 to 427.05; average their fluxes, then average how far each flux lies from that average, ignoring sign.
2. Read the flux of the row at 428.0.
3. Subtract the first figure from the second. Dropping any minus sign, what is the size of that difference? 10.3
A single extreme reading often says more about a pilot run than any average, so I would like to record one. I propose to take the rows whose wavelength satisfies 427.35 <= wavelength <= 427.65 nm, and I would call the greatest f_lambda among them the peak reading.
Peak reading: 10.8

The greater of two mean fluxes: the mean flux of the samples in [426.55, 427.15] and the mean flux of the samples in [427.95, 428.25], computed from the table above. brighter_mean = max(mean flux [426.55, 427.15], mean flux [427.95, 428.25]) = 10.7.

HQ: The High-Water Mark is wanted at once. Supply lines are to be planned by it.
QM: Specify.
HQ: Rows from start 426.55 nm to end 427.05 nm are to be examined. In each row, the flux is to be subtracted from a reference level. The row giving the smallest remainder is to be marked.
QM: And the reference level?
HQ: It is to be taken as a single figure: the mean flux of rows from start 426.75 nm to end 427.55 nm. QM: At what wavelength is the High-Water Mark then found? 426.6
